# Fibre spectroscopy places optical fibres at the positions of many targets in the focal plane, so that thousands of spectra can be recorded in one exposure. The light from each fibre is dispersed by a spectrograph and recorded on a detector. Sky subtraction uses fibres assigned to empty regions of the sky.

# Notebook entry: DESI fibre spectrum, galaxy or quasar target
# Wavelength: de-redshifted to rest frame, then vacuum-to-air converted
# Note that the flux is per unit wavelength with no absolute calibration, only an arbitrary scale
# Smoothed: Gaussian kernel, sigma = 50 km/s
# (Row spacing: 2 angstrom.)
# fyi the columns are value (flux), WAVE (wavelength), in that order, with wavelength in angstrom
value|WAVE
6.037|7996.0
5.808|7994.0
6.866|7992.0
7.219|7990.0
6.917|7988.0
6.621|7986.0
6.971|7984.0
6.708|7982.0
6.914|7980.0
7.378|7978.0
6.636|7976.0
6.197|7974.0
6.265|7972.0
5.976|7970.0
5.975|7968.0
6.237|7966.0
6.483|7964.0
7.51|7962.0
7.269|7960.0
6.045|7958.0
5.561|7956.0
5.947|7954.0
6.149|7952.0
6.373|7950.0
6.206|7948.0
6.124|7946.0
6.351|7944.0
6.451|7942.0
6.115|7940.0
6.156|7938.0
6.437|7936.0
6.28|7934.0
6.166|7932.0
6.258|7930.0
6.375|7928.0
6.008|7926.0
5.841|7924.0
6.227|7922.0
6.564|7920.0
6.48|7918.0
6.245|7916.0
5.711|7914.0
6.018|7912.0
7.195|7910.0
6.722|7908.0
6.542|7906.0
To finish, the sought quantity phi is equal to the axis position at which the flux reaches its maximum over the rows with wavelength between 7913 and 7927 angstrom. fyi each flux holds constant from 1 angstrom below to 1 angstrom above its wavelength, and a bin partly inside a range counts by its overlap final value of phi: 7920.0 angstrom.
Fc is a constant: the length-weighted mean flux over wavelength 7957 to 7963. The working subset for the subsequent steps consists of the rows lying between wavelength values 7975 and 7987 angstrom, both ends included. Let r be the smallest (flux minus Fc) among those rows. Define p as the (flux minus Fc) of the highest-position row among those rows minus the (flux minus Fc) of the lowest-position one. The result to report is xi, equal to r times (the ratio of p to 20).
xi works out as 0.00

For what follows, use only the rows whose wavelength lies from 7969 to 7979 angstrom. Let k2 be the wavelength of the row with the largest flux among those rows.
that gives 7978.0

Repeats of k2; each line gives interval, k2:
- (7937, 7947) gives 7942.0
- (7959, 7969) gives 7962.0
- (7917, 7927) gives 7920.0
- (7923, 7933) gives 7928.0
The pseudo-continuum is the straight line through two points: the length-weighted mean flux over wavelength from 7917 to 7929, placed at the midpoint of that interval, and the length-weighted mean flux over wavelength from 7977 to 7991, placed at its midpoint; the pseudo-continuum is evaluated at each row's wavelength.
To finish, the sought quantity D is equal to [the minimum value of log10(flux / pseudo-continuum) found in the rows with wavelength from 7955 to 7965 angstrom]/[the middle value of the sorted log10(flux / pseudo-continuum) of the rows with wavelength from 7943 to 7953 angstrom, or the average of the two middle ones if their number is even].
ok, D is 3.4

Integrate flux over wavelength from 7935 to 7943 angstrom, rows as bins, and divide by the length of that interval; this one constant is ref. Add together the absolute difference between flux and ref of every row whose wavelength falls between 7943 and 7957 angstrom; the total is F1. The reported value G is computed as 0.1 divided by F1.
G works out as 0.06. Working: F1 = 1.6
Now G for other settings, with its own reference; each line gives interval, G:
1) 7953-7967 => 0.03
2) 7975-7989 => 0.02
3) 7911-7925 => 0.05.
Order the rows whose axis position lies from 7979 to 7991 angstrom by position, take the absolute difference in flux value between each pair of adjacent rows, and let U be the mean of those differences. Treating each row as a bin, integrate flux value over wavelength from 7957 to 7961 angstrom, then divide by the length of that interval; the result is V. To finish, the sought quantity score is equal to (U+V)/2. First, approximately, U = 0.28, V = 6.7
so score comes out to 3.5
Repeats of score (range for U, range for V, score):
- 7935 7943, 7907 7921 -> 3.3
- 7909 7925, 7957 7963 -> 3.7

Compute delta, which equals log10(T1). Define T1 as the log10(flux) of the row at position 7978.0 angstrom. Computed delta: -0.062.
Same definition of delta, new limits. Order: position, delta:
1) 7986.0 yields -0.086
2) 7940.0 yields -0.104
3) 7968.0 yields -0.110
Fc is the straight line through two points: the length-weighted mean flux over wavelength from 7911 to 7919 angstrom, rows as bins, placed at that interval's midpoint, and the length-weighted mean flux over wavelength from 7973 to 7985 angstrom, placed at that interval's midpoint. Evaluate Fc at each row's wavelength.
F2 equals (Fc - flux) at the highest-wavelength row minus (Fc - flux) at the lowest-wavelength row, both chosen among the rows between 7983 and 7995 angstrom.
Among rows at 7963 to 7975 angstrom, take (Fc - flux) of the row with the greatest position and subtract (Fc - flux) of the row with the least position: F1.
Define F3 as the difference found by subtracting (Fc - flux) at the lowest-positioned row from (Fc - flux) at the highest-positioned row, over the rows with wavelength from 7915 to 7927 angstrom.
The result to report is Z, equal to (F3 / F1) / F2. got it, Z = 0.7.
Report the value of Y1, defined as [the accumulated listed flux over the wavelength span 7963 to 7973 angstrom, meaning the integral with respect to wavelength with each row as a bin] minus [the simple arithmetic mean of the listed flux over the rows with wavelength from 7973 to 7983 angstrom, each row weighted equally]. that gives 55.1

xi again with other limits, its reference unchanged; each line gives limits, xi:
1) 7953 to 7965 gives -0.04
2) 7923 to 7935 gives -0.02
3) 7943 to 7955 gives 0.02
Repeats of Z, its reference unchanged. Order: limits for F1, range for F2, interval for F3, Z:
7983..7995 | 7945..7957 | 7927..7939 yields 0.4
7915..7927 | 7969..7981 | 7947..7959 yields -0.9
